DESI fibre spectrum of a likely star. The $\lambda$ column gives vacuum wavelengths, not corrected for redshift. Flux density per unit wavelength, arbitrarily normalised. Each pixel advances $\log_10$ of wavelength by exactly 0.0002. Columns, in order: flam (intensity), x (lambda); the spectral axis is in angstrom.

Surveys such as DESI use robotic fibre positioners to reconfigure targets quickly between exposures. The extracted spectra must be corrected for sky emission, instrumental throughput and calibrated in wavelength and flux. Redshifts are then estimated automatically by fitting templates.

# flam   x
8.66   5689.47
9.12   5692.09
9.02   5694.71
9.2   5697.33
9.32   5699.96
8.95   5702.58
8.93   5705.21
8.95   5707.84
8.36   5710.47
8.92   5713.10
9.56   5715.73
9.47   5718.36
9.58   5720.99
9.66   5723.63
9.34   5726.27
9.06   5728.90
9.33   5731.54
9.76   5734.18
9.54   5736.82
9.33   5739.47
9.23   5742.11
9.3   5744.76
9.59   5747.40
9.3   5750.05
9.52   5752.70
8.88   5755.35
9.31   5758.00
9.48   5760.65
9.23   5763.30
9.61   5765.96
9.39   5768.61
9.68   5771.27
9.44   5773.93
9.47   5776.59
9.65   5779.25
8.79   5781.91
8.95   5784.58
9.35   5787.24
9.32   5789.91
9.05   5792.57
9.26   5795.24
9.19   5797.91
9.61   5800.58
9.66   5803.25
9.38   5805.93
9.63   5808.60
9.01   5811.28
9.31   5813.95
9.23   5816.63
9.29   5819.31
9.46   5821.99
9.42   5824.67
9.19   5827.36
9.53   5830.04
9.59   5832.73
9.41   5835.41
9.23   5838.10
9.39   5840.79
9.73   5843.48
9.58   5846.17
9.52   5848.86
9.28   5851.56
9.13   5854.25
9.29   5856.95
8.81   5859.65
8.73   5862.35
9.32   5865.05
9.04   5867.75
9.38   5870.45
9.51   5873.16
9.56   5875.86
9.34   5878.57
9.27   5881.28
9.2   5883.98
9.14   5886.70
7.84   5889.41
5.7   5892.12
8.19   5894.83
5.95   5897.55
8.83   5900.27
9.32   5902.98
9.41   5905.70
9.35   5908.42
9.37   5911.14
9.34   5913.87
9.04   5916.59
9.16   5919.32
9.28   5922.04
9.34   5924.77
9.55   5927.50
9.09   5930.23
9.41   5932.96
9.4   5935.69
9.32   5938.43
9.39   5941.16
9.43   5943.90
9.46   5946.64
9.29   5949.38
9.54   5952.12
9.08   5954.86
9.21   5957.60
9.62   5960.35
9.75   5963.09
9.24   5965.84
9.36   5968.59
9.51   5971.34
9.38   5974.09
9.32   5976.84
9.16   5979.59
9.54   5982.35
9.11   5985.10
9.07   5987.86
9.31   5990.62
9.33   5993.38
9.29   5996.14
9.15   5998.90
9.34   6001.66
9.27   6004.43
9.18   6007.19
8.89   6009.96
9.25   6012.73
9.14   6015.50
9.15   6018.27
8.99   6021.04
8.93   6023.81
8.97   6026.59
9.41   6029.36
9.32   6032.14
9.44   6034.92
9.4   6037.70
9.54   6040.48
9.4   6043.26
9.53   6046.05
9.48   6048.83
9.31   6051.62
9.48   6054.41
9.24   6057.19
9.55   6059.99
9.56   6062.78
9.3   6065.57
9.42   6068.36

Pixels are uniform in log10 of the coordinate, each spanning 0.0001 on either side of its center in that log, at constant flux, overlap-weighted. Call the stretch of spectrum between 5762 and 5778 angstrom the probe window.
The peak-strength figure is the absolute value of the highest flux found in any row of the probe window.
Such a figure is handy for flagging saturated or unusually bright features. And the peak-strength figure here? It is 9.68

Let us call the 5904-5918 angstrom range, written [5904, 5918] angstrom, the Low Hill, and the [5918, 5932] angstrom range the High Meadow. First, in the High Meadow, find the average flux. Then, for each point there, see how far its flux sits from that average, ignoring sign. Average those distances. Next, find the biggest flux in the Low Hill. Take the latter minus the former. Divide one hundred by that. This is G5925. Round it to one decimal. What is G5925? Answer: 10.8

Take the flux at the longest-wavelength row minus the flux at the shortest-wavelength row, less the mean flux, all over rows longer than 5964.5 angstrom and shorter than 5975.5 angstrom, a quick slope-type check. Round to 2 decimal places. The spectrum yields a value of -9.23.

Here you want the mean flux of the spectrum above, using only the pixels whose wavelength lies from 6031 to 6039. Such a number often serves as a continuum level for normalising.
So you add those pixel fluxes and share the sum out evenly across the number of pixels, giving 9.39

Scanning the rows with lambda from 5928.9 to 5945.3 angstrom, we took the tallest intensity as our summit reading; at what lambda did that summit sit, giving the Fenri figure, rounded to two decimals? 5943.90 angstrom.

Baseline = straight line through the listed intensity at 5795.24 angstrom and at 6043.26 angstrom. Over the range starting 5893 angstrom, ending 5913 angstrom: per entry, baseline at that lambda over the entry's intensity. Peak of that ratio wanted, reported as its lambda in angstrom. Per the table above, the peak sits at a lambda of 5897.55 angstrom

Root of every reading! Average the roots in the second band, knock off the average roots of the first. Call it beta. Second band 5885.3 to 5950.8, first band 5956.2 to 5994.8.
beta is -0.080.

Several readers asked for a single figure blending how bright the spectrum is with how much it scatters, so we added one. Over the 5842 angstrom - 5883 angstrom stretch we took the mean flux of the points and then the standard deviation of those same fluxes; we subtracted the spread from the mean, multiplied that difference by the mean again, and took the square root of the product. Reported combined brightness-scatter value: 9.16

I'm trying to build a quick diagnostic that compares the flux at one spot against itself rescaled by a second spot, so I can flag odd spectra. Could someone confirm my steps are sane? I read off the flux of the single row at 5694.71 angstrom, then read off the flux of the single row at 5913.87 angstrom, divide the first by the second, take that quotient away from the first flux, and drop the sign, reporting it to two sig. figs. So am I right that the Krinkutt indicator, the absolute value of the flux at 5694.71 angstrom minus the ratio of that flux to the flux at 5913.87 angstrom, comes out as 8.1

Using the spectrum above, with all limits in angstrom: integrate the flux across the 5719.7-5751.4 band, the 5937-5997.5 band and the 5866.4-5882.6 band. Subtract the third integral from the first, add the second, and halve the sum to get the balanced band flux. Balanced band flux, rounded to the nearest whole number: 356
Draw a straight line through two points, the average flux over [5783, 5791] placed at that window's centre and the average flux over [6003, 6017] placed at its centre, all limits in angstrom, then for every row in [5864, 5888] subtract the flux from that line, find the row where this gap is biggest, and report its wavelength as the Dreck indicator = 5867.75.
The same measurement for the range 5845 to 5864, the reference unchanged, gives 5862.35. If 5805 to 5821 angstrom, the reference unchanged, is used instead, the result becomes 5811.28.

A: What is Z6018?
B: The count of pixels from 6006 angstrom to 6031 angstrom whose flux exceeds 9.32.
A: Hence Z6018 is 1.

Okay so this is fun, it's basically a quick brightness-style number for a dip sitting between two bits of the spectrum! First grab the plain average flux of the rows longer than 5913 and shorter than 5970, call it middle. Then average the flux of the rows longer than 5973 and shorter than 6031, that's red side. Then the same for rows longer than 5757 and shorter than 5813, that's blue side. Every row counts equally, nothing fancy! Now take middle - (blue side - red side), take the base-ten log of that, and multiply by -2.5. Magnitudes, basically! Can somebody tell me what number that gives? -2.41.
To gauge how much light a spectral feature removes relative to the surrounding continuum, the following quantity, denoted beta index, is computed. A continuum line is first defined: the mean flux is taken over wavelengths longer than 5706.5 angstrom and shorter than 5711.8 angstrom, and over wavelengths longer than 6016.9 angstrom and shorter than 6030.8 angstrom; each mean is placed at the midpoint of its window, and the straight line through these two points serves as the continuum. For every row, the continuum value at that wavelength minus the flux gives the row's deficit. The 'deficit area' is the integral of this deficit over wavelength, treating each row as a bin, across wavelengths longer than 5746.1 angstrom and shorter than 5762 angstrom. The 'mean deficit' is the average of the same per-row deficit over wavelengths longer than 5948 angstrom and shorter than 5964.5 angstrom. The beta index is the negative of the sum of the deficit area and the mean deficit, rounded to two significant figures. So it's 10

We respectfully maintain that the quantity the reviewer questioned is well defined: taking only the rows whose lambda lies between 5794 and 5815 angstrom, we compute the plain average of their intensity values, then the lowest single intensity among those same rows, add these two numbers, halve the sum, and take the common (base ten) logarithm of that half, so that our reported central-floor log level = 0.964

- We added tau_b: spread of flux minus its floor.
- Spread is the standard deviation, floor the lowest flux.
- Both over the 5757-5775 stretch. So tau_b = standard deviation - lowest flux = -9.1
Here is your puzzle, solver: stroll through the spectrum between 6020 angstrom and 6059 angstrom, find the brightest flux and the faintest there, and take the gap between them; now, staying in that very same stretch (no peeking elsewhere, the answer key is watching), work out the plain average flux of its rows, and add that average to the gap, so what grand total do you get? 9.9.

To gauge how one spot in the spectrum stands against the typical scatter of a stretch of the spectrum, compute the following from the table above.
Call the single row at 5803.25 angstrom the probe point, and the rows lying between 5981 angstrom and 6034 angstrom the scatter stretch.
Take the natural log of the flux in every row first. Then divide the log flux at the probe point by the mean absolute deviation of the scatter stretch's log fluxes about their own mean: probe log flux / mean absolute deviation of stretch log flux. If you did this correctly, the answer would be 148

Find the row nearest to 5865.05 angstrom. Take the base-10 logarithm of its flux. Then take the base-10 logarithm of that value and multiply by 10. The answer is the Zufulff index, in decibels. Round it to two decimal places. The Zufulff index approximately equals -0.13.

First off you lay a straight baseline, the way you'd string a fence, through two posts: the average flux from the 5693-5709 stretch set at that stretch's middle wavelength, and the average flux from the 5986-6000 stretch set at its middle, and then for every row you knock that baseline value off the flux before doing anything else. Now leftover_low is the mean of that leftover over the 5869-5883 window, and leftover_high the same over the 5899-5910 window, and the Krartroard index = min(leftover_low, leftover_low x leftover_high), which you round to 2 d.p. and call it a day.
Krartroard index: 0.01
